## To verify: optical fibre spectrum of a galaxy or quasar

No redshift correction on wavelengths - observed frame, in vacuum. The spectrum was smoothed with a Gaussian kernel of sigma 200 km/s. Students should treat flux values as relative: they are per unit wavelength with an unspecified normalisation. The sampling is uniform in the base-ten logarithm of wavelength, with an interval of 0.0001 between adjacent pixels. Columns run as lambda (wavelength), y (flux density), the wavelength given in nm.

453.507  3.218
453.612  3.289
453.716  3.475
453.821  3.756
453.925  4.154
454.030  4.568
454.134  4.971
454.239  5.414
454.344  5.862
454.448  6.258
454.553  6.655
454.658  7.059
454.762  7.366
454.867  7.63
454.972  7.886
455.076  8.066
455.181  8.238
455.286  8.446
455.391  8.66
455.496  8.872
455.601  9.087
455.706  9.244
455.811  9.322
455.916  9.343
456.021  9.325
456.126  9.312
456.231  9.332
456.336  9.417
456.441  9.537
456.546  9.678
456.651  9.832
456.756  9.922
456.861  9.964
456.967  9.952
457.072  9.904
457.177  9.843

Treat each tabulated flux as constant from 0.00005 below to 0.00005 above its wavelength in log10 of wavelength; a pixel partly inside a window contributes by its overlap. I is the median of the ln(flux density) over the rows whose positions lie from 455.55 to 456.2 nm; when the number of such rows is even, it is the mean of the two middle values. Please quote 2.2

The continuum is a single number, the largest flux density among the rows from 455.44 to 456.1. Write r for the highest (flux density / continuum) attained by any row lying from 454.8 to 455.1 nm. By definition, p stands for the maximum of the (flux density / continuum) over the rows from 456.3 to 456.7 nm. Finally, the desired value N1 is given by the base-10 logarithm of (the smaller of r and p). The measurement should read -0.064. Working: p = 1.05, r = 0.86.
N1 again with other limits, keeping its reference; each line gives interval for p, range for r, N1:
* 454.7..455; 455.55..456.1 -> -0.074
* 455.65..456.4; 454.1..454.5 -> -0.174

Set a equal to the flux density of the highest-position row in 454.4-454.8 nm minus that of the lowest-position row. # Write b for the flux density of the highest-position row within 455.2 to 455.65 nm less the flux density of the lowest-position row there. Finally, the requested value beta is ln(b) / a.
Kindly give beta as -0.4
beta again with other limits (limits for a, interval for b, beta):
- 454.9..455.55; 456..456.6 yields -1.1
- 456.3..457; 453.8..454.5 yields 1.7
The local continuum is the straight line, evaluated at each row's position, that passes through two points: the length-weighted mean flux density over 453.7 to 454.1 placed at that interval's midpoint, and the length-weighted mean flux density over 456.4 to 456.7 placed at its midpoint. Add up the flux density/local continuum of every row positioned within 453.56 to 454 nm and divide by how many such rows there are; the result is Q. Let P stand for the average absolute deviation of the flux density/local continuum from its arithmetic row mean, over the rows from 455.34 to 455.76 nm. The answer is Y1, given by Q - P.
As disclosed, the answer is 0.955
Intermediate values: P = 0.0084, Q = 0.96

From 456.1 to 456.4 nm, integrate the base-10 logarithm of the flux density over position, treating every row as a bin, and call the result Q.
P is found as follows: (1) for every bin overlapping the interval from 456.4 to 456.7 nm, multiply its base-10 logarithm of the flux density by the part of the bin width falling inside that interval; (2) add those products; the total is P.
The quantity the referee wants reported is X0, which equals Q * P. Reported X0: 0.086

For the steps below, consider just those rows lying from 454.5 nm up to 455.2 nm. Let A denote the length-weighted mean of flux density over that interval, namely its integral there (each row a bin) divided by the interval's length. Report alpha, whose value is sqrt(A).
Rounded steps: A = 7.5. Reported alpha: 2.7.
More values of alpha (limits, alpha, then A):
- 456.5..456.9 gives 3.1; 9.9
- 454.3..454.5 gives 2.5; 6.1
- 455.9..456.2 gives 3.1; 9.3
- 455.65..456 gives 3.0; 9.3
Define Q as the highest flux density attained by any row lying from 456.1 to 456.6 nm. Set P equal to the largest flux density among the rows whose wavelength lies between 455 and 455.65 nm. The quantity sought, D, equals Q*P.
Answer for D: 88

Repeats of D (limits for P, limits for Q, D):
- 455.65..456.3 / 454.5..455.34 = 79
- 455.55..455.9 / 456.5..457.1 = 93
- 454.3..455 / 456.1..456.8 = 78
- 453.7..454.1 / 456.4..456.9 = 46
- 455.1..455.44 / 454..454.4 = 51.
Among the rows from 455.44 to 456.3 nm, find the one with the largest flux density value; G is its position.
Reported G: 455.916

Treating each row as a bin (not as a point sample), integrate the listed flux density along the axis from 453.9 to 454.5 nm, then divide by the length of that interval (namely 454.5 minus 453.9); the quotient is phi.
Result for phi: 5.3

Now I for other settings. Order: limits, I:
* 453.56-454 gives 1.3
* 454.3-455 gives 2.0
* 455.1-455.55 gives 2.1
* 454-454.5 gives 1.7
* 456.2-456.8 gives 2.3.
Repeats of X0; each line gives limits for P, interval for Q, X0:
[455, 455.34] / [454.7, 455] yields 0.082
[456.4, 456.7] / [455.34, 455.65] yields 0.087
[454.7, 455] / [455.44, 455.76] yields 0.081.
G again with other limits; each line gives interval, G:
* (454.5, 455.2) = 455.181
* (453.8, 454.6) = 454.553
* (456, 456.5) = 456.441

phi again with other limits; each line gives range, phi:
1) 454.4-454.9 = 7.0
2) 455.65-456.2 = 9.3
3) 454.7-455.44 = 8.0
